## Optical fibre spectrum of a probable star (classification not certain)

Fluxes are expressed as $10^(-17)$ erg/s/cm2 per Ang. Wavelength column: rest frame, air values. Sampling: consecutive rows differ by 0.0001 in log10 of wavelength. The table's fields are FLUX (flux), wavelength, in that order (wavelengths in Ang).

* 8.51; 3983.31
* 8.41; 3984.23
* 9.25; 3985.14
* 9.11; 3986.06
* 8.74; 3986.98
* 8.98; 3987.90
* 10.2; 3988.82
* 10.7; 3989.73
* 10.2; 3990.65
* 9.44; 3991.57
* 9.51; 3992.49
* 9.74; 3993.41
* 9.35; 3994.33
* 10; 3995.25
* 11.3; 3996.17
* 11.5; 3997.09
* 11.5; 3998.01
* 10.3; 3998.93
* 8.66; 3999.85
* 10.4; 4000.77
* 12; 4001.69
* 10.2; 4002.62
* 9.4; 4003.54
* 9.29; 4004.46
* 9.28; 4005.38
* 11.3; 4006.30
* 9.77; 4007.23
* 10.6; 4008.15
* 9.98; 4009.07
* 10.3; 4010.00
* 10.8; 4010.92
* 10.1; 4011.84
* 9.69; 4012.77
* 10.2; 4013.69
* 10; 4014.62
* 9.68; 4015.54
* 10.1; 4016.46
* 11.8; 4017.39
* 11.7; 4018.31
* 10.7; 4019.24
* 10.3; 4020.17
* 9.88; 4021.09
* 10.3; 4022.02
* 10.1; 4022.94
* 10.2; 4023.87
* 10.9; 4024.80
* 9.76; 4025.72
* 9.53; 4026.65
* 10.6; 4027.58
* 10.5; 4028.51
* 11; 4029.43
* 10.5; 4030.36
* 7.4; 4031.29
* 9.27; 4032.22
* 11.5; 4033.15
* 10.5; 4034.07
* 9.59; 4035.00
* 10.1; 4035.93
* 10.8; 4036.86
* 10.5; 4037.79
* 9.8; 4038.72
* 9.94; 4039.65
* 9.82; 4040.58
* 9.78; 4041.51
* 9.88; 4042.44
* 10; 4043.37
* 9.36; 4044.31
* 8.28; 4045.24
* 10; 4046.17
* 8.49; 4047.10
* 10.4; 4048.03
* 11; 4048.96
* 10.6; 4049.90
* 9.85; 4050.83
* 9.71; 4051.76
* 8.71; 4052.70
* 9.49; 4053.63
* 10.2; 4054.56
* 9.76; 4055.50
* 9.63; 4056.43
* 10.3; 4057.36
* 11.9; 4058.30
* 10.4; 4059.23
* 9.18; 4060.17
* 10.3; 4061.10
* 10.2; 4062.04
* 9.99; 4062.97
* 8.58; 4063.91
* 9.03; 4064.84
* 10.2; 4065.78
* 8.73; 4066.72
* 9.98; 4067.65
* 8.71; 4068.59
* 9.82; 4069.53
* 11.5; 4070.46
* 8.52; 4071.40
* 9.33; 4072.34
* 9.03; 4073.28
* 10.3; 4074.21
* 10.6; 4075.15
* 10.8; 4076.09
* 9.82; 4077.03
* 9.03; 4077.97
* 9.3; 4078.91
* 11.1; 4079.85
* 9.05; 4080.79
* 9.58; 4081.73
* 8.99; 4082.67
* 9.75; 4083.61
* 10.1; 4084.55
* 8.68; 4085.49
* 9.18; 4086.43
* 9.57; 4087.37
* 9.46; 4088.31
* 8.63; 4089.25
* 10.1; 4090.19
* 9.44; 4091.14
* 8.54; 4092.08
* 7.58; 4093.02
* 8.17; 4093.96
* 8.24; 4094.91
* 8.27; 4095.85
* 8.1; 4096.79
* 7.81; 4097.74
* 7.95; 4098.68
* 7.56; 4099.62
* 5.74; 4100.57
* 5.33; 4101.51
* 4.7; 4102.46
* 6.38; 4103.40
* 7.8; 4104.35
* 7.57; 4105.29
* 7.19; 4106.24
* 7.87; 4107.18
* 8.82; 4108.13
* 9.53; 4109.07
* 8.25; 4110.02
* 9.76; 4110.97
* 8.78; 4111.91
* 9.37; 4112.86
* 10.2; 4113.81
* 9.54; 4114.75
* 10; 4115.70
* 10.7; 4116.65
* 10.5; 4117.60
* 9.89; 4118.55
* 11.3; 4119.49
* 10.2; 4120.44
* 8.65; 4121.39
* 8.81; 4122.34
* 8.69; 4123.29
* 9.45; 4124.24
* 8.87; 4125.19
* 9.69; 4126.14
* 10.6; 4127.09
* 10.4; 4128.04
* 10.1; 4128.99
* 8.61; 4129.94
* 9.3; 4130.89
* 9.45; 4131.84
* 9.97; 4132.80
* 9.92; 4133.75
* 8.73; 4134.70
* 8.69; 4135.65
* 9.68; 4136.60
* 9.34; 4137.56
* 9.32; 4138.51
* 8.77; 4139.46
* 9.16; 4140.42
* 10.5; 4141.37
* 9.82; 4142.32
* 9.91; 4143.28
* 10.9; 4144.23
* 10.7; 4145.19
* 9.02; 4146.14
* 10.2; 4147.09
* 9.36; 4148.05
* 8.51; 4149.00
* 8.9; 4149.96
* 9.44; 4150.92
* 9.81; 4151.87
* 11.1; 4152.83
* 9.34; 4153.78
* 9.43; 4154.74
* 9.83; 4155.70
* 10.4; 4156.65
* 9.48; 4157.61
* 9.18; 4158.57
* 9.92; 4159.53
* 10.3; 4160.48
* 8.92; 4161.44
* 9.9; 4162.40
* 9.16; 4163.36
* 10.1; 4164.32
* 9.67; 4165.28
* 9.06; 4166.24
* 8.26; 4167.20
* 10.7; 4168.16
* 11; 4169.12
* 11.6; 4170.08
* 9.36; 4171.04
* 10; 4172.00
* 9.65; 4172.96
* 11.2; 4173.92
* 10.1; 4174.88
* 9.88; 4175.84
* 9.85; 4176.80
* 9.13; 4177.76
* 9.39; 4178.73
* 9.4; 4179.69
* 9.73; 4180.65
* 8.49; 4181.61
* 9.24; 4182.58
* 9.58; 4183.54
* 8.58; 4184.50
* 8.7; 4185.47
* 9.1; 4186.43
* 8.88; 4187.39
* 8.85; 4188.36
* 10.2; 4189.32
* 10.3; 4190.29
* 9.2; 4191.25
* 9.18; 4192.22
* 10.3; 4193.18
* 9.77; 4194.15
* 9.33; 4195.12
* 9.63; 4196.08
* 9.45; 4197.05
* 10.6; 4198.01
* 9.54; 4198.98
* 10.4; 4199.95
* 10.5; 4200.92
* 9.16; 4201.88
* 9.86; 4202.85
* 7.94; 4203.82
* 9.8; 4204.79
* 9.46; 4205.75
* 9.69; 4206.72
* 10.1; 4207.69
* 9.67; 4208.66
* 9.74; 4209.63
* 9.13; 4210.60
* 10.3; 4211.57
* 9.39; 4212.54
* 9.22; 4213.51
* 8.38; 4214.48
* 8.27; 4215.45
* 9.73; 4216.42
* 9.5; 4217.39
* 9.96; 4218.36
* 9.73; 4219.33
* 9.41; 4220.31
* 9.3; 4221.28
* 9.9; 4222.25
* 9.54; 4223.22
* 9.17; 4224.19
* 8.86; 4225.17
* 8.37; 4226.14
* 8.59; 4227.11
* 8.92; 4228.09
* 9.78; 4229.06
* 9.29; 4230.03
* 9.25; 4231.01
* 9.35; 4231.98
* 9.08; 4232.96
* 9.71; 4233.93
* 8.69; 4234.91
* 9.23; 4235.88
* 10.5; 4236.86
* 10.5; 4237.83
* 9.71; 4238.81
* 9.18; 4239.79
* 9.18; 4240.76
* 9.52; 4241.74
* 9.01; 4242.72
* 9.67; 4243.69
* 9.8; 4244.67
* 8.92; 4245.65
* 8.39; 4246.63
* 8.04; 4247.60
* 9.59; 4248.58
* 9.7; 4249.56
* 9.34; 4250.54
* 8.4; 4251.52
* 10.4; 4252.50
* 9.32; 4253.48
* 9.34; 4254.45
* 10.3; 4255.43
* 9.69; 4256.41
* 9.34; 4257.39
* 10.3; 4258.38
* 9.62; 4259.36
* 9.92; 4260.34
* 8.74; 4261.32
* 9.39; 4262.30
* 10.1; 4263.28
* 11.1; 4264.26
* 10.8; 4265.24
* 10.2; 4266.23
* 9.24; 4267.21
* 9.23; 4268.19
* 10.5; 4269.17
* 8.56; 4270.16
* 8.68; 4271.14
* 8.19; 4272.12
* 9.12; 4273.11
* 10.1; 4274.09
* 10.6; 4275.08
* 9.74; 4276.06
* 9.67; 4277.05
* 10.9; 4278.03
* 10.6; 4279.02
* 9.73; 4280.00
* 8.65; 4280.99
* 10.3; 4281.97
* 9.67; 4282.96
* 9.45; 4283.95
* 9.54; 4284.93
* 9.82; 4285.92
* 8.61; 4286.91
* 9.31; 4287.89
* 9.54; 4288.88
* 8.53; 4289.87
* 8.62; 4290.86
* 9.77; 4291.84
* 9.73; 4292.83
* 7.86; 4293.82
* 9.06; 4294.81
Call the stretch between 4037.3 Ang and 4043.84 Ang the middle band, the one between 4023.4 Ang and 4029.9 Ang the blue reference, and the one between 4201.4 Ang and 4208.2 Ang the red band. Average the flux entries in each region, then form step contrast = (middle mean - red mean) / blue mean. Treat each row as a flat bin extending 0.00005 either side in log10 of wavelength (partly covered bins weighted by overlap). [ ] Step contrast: 0.051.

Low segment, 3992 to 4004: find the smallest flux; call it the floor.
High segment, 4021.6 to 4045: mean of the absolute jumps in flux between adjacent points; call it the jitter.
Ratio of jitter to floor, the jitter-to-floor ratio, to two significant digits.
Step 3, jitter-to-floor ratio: 0.082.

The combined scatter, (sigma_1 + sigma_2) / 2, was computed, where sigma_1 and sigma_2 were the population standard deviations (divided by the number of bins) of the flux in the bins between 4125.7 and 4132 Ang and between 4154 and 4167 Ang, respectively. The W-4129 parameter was 0.55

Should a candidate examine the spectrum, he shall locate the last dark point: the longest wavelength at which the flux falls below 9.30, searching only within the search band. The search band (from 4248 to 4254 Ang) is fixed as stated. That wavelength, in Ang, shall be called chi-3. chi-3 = 4251.52 Ang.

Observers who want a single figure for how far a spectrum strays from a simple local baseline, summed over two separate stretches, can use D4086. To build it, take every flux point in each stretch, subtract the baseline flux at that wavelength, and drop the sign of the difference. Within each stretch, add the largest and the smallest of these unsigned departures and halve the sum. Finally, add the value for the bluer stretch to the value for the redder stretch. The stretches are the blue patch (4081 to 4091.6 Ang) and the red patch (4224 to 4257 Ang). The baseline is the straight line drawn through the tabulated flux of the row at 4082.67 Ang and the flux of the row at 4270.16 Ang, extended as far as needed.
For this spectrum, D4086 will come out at 1.52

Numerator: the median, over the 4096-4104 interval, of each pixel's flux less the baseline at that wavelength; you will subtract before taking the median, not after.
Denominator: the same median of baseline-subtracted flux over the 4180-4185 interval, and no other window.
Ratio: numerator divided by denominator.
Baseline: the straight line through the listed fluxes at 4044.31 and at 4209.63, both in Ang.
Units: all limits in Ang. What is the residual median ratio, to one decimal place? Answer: 5.8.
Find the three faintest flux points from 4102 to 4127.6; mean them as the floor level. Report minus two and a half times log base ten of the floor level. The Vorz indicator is -1.962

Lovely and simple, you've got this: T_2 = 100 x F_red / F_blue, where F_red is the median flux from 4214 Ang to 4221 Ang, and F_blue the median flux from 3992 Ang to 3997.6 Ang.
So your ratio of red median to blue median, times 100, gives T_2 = 96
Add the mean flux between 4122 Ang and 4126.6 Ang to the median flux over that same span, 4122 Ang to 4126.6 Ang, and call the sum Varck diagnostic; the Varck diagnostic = 18.0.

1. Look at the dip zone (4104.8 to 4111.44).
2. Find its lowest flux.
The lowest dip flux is 7.19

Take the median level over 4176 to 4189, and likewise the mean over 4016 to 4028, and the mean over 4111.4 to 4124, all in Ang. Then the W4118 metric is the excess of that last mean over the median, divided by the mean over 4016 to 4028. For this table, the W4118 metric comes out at 0.058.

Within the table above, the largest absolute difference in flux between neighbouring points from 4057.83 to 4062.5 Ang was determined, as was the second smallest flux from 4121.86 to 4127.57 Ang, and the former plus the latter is 10.3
